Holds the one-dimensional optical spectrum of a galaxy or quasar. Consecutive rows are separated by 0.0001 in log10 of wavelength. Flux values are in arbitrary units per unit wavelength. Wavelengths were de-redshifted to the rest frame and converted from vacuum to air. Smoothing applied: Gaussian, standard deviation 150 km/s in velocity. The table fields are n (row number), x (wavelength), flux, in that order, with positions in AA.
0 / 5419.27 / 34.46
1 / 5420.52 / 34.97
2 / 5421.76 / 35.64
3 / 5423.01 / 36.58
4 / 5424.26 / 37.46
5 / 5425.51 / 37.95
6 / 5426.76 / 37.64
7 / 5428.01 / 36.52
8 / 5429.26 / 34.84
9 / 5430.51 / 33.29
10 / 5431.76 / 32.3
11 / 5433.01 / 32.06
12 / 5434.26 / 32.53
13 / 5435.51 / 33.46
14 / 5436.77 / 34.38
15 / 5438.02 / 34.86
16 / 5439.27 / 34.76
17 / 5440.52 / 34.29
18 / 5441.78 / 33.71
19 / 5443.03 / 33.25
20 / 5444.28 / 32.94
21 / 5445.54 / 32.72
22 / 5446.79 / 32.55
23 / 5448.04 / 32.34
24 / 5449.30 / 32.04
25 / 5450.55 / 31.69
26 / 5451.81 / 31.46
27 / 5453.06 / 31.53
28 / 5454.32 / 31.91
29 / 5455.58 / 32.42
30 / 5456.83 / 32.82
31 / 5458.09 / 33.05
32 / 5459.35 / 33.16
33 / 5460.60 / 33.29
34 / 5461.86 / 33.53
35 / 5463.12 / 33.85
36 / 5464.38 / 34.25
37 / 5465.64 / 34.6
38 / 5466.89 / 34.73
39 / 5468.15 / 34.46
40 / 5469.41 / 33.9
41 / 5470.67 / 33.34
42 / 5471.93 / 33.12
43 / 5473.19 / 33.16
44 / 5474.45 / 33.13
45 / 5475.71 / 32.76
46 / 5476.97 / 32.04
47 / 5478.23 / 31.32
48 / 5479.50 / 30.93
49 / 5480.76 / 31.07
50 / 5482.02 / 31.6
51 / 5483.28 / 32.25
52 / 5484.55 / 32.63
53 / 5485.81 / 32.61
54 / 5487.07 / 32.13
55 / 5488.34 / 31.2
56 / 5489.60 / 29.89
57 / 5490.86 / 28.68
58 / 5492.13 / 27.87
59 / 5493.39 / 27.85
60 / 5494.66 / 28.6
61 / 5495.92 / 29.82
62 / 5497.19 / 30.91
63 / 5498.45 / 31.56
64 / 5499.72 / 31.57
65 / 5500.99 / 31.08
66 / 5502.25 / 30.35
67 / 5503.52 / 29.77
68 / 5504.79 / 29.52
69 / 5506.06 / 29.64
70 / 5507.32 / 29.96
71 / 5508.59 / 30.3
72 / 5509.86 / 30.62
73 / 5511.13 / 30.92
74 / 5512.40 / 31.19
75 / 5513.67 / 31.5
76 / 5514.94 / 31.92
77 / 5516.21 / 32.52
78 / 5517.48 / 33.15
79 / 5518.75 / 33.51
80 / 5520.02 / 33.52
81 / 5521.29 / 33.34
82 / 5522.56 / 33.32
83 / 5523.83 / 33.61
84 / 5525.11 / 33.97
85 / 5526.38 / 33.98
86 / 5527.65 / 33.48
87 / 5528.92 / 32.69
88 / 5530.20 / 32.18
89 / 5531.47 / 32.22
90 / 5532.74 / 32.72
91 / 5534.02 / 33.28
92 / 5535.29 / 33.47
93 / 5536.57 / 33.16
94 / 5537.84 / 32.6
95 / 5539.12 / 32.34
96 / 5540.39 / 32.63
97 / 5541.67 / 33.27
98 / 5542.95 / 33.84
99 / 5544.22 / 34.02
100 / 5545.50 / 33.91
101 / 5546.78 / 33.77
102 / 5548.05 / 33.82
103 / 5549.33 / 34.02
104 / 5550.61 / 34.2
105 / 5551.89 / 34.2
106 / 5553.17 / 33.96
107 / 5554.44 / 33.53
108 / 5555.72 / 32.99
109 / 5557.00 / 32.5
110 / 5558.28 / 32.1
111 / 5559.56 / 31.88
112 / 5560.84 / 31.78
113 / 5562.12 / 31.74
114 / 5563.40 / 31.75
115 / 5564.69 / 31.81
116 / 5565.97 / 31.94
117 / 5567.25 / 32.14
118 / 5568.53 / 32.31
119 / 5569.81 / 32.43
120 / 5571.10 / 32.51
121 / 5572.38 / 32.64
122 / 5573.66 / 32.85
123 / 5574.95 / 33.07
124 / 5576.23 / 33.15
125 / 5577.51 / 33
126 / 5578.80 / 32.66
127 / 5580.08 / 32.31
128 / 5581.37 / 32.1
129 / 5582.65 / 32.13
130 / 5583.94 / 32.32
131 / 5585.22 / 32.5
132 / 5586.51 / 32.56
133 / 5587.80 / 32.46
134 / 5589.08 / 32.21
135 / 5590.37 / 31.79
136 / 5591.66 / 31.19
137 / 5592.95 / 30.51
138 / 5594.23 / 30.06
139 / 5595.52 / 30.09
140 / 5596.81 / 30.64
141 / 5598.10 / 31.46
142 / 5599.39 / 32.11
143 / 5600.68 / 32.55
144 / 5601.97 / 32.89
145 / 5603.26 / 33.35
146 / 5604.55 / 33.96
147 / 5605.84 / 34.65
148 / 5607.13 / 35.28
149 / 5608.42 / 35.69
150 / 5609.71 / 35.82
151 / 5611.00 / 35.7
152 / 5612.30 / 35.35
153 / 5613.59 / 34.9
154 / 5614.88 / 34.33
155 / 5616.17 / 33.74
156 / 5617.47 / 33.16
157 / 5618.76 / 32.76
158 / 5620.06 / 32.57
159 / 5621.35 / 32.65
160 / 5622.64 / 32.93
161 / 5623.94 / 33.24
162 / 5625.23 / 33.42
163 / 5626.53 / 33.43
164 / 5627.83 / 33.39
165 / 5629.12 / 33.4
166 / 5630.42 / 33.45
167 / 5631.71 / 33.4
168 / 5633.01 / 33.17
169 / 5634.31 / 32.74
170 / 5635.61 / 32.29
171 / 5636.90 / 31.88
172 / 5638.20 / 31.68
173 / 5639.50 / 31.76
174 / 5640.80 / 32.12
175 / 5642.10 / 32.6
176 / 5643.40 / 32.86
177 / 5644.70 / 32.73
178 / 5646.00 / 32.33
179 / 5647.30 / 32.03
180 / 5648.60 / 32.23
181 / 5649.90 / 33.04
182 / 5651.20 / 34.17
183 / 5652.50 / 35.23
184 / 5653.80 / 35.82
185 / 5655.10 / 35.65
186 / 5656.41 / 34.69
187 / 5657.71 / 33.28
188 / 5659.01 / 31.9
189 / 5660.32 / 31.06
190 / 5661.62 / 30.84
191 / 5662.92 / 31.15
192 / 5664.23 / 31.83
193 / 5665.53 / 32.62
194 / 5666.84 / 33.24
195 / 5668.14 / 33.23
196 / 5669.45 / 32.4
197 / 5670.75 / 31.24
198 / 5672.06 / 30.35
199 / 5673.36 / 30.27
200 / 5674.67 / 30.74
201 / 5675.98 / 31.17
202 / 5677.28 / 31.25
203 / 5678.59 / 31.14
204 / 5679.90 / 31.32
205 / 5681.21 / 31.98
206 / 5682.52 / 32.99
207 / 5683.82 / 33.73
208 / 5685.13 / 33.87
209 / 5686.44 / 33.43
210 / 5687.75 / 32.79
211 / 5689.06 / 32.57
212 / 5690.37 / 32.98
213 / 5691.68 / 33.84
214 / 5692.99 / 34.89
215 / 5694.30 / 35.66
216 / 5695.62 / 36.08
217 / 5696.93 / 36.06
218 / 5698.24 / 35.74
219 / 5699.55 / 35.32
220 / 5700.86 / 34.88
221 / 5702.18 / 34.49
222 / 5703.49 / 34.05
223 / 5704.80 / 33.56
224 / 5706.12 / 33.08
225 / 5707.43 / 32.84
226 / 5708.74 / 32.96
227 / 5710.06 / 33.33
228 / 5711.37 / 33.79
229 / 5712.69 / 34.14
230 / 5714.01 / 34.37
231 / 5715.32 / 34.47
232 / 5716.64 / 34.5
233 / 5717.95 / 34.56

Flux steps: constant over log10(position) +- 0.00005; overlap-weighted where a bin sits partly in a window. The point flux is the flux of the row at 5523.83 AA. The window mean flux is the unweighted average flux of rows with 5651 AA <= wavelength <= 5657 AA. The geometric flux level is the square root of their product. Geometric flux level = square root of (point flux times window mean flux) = 34.4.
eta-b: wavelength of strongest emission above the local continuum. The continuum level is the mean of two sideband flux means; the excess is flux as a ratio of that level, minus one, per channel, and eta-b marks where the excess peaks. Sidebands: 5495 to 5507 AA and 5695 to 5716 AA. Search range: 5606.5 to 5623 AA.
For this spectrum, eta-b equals 5609.71 AA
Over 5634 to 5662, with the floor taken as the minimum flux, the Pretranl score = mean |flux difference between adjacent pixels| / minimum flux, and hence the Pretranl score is 0.018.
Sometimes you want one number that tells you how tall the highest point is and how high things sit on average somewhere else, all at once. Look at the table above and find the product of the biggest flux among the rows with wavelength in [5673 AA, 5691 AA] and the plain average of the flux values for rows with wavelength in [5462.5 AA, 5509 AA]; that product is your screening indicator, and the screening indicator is 1068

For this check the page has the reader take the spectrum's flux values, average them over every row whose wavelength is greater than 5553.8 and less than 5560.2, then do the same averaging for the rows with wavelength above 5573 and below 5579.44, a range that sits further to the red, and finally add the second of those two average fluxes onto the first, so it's 66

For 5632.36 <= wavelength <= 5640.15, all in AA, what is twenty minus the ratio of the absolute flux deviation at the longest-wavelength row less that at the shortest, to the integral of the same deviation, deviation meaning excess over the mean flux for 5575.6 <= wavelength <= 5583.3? 19.96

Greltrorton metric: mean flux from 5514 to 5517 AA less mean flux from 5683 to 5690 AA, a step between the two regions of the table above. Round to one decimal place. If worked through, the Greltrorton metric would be -1.1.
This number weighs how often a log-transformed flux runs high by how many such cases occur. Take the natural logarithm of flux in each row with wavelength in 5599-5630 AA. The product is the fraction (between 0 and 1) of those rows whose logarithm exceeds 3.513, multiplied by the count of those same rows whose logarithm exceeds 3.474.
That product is 10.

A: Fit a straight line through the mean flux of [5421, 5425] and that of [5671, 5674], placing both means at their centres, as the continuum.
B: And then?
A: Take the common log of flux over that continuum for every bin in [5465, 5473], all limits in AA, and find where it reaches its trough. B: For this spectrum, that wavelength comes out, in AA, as 5471.93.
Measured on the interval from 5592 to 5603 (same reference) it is 5594.23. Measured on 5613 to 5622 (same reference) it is 5620.06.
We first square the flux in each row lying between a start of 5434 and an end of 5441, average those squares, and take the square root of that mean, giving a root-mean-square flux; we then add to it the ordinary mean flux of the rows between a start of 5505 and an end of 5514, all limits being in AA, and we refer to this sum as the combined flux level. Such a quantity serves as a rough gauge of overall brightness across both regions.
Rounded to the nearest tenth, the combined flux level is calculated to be 64.6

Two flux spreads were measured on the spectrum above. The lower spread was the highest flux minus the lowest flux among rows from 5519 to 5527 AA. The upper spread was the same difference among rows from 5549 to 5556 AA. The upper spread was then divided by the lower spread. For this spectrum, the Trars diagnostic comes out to 1.8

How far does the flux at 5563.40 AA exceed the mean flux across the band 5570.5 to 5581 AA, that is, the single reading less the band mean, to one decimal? -1.0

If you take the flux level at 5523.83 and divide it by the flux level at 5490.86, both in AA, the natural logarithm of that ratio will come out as 0.159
